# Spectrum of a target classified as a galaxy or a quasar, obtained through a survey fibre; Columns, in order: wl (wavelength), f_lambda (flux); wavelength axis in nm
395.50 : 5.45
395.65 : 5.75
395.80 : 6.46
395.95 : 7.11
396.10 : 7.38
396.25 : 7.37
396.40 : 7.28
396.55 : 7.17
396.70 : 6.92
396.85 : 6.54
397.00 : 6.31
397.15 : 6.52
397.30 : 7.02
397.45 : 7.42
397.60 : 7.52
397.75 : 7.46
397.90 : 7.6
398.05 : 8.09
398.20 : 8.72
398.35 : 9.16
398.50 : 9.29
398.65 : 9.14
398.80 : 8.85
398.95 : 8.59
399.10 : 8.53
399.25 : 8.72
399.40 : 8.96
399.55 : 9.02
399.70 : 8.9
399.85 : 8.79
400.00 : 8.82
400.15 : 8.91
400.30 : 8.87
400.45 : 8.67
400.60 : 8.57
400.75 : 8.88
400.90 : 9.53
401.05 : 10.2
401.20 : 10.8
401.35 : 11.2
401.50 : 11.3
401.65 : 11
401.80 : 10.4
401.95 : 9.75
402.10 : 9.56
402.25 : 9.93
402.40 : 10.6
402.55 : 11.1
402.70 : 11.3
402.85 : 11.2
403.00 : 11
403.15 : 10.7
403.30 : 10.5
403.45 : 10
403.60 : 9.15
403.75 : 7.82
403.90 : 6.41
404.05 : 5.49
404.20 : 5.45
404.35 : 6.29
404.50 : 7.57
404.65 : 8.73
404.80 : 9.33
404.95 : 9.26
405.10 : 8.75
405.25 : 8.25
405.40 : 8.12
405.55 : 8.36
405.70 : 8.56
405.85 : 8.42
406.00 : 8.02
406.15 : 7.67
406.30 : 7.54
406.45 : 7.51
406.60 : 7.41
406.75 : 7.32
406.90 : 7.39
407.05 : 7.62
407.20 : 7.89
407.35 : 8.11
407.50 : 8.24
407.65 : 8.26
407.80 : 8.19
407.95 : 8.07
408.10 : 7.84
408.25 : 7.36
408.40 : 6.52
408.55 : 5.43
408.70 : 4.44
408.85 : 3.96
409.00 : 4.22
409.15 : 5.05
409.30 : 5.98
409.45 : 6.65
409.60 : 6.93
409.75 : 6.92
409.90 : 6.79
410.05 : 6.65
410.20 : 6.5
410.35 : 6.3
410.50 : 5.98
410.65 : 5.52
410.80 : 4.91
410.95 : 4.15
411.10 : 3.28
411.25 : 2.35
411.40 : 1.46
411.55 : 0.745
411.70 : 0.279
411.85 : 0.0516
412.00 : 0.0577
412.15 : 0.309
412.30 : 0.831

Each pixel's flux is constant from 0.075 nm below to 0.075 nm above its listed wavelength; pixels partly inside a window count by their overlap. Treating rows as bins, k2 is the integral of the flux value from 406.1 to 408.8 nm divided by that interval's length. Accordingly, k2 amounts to 7.3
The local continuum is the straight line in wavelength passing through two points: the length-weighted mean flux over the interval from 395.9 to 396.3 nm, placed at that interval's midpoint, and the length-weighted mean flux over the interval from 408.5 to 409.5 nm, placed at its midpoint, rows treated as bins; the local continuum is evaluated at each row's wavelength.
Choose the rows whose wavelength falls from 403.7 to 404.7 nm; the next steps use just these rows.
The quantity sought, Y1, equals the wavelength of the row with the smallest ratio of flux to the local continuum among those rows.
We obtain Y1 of 404.20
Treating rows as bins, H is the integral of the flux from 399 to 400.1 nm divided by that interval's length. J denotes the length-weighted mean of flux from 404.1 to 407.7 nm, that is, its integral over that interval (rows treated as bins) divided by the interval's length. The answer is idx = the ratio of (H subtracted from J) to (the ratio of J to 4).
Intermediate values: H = 8.8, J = 8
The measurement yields 0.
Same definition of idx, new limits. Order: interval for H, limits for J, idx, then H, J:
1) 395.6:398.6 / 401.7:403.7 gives 1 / 7.4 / 10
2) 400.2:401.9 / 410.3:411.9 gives -8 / 9.9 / 3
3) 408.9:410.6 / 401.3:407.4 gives 1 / 6.1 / 9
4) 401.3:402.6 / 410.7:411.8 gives -13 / 10.5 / 2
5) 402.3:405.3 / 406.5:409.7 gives -1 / 9.0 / 7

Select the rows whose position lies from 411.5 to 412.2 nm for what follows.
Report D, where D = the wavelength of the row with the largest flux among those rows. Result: 411.55 nm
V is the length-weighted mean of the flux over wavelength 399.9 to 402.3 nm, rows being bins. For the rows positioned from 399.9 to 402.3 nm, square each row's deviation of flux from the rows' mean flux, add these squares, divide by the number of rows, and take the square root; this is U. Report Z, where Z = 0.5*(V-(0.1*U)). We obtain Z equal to 4.84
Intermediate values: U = 0.92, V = 9.8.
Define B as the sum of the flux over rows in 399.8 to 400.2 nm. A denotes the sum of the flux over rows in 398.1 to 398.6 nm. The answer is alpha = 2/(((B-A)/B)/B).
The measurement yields -2164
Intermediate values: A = 27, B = 27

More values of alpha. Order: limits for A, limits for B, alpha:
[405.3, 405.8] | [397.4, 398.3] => 201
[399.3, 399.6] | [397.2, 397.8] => 151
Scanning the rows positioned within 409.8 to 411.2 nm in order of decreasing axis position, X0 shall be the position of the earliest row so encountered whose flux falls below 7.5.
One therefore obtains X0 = 411.10 nm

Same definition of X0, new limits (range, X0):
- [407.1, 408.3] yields 408.25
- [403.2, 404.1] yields 404.05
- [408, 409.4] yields 409.30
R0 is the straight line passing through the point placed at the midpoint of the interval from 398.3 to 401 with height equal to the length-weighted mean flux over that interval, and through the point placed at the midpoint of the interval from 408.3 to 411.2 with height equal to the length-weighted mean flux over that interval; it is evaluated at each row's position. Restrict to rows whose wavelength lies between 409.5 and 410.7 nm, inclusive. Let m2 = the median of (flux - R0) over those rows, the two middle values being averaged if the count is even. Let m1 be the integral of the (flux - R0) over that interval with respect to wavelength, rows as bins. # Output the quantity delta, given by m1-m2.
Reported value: 0.1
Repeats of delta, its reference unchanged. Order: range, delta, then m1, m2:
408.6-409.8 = -0.1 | -0.3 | -0.2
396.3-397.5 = -0.6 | -3.5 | -2.9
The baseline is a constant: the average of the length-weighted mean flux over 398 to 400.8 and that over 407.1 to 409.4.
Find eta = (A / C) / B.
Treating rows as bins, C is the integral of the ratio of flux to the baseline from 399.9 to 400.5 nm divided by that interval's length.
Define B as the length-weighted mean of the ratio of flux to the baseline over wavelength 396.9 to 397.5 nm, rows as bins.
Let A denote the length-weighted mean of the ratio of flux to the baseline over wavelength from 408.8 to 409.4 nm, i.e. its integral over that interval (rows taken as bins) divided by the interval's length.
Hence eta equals 0.64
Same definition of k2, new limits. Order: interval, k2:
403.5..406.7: 7.8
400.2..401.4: 9.5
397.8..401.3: 8.9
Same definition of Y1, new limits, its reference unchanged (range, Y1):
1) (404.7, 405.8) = 405.40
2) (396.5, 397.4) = 397.00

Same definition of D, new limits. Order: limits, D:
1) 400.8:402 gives 401.50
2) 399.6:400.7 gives 400.15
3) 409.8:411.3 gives 409.90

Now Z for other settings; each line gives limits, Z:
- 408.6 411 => 2.80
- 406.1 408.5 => 3.81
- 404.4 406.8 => 4.05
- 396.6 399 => 3.85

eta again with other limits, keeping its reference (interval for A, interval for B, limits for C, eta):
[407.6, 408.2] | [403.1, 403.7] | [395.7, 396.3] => 0.89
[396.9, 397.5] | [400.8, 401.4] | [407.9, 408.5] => 0.69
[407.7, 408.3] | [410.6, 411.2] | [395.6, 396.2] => 2.09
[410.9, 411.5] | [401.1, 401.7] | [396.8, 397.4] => 0.28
